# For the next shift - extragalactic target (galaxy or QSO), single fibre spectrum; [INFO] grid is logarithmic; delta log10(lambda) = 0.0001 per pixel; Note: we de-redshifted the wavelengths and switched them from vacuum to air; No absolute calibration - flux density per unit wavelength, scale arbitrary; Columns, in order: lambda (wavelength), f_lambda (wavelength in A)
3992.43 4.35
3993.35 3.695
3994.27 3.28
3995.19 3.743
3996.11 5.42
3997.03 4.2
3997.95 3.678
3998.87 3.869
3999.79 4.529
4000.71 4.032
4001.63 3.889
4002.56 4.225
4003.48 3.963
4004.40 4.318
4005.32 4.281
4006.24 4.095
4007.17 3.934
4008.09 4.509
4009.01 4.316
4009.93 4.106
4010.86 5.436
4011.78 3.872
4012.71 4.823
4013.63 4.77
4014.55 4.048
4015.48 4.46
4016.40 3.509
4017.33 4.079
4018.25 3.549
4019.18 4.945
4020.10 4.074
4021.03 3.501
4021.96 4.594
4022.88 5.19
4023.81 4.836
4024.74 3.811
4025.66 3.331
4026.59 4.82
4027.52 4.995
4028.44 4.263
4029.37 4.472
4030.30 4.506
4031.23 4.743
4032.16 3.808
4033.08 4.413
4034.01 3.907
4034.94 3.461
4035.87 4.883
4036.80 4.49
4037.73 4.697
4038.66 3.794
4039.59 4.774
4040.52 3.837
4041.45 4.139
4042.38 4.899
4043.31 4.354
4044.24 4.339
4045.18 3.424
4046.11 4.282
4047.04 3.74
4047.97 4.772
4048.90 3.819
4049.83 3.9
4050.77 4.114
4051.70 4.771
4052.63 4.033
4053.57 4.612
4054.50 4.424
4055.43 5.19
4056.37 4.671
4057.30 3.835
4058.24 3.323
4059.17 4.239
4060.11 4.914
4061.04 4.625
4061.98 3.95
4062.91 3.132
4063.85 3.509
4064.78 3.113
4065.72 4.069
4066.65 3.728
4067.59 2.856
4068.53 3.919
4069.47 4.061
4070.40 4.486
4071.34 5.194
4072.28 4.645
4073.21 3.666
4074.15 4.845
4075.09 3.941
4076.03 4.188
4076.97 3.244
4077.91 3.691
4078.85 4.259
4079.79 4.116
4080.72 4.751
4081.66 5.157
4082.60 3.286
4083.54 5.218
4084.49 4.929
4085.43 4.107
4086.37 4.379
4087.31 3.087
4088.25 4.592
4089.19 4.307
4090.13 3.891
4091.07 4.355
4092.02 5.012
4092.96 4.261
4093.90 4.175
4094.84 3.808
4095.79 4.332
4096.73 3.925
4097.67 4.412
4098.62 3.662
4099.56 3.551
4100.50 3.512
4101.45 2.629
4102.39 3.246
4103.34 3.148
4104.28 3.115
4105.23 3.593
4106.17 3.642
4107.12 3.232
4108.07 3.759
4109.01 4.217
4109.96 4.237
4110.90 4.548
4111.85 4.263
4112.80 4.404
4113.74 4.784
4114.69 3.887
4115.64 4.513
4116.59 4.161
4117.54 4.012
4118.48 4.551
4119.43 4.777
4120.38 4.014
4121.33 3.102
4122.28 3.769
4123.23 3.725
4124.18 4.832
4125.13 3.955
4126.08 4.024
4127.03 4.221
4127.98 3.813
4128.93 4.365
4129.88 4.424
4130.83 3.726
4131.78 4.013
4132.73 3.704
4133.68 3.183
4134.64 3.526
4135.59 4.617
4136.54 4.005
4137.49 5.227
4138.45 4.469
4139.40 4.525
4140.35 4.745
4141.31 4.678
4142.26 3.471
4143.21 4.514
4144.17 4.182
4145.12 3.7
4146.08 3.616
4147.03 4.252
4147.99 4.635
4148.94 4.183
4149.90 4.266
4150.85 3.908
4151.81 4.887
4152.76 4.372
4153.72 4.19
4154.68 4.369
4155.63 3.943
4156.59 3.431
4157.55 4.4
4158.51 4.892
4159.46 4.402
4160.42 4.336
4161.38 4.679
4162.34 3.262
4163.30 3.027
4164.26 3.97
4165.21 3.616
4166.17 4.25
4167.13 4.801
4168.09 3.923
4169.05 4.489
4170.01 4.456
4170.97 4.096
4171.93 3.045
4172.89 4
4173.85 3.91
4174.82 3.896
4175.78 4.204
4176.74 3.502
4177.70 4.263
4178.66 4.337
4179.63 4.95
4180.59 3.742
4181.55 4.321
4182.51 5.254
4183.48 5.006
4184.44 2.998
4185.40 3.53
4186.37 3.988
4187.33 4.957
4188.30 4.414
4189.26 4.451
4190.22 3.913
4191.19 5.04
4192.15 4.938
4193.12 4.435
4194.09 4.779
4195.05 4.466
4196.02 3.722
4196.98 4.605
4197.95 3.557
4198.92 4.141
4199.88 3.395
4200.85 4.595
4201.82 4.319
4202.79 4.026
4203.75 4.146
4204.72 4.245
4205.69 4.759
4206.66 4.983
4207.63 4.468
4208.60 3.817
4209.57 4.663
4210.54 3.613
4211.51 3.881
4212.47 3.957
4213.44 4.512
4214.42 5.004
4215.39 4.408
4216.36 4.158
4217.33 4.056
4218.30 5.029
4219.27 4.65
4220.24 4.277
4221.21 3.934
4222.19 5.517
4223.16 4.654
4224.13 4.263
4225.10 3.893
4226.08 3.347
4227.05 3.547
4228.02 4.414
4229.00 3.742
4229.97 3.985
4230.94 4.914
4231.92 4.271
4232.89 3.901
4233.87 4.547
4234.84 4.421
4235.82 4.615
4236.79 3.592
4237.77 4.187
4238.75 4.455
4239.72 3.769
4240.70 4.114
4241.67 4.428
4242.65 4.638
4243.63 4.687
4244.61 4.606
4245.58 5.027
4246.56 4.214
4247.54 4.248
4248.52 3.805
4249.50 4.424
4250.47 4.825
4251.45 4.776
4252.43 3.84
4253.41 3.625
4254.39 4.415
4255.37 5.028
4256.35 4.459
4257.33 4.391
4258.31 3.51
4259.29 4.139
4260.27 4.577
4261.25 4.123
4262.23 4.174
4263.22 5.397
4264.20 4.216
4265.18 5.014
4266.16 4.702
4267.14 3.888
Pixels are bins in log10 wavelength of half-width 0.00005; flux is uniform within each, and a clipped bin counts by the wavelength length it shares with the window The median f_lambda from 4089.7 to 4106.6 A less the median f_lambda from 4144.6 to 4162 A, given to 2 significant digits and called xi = -0.57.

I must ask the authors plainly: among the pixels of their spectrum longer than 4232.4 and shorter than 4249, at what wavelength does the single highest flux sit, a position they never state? 4245.58 A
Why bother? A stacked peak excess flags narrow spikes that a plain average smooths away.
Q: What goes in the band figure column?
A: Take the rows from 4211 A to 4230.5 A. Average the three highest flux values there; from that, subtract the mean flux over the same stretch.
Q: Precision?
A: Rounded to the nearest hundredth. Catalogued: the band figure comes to 0.92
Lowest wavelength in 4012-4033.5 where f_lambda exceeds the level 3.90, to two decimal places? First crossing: 4012.71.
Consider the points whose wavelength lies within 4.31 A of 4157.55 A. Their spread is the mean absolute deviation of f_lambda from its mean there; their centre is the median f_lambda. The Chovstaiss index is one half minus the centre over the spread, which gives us -14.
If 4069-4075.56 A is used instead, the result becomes -10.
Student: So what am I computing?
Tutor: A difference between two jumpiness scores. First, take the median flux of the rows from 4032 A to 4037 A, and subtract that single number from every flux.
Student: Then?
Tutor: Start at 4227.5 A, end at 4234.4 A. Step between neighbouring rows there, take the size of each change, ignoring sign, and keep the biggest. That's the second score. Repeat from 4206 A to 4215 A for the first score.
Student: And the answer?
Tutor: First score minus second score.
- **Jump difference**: 0.12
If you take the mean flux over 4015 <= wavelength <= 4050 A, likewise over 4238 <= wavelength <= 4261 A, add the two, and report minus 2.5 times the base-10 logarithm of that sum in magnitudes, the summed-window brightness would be -2.336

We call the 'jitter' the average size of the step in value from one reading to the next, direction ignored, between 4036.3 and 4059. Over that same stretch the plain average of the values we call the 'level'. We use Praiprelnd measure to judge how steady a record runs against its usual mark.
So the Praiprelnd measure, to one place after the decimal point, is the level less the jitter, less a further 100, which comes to -96.4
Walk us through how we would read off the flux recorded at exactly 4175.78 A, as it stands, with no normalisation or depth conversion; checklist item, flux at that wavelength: 4.204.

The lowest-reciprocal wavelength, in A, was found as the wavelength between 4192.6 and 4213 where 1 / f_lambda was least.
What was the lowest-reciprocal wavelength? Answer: 4206.66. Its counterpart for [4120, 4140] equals 4137.49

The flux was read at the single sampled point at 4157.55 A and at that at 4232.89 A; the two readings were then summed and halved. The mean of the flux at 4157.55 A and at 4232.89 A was 4.2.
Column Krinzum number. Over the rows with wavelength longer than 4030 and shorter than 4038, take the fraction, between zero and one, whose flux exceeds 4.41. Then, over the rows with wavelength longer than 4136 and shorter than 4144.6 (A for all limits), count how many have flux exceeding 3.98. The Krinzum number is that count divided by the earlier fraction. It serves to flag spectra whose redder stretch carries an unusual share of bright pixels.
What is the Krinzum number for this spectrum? 12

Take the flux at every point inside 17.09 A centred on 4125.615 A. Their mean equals 4.01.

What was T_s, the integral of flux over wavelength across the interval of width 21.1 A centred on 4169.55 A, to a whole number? 86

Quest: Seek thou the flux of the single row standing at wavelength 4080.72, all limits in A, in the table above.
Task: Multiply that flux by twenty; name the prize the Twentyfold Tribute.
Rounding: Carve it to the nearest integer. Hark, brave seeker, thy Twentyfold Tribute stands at 95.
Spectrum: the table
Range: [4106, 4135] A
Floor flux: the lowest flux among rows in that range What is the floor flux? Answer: 3.102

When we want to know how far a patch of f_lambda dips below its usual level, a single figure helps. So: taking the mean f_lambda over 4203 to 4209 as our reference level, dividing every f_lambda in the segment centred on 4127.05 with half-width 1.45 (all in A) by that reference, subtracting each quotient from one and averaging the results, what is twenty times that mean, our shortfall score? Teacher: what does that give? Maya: 1.7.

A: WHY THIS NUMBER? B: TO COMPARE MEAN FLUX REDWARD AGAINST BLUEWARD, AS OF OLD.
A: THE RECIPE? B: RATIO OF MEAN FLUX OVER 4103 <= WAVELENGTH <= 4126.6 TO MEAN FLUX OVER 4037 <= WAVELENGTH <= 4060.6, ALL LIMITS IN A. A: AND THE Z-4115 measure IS 0.94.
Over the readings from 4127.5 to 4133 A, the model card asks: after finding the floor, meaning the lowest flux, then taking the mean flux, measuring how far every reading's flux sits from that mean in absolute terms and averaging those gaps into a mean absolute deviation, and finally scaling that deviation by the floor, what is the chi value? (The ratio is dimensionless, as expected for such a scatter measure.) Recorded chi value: 0.070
